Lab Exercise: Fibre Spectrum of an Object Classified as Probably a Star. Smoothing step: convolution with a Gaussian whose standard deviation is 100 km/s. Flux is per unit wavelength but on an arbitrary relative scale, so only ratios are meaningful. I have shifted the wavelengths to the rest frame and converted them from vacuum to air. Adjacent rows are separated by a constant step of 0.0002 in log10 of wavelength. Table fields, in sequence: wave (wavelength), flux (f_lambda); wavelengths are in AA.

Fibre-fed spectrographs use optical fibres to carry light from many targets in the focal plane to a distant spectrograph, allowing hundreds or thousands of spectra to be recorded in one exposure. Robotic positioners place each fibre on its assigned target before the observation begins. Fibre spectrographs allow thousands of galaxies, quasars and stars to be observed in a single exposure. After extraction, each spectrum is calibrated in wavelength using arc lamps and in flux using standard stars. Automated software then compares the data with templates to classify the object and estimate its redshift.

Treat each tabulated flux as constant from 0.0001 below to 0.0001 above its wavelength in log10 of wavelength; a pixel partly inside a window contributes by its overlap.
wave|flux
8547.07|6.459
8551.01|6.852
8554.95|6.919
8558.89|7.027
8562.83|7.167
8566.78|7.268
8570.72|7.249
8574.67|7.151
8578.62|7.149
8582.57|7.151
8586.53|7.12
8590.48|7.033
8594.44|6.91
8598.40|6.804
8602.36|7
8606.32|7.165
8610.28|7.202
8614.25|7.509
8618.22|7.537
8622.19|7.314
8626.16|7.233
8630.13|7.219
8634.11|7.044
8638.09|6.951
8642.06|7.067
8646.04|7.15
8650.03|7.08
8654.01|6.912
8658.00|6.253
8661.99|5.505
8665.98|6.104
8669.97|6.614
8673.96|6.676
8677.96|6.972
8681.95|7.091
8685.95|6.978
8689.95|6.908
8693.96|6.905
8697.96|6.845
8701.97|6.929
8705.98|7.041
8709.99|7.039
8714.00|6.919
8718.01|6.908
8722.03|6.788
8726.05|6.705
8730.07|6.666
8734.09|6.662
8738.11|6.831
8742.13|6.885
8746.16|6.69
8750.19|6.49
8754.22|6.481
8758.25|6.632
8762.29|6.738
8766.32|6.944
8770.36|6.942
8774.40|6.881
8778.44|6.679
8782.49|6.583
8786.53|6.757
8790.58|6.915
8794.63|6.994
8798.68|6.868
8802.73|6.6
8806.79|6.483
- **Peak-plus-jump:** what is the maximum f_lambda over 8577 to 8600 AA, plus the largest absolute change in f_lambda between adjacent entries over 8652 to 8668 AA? 7.9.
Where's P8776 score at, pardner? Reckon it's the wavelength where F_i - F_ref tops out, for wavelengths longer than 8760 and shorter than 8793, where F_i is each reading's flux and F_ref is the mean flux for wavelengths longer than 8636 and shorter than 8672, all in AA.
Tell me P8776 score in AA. 8766.32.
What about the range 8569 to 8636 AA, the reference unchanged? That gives 8618.22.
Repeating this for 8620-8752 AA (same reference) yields 8622.19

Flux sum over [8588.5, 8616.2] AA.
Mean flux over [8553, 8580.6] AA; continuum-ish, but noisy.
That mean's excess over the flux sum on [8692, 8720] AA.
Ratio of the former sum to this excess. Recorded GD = -1.20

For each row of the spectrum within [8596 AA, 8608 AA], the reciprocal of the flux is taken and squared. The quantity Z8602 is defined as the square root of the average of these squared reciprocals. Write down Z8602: 0.143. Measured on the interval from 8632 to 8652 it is 0.142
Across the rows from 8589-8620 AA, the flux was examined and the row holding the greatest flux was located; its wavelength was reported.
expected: 8618.22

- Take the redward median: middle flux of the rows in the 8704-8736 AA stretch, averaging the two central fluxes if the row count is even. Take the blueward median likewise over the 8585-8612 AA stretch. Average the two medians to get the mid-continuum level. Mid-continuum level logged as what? 6.94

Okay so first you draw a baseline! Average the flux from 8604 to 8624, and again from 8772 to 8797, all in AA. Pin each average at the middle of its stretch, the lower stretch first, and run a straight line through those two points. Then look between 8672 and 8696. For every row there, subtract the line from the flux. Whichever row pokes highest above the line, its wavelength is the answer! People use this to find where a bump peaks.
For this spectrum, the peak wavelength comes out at 8681.95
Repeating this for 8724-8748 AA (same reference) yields 8742.13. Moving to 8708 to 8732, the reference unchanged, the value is 8709.99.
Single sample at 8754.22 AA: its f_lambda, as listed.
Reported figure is 6.481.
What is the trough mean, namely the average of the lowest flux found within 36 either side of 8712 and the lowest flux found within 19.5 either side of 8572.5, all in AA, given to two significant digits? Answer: 6.8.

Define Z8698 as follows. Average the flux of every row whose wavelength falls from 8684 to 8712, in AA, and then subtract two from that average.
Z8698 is 4.95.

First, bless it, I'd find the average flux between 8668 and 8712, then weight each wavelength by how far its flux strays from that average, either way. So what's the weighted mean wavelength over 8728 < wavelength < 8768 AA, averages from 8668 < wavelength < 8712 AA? 8748.2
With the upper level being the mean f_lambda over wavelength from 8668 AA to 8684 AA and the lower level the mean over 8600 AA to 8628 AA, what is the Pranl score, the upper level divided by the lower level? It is 0.94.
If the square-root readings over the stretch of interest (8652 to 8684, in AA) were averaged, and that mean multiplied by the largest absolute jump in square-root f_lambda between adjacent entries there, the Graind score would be 0.394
